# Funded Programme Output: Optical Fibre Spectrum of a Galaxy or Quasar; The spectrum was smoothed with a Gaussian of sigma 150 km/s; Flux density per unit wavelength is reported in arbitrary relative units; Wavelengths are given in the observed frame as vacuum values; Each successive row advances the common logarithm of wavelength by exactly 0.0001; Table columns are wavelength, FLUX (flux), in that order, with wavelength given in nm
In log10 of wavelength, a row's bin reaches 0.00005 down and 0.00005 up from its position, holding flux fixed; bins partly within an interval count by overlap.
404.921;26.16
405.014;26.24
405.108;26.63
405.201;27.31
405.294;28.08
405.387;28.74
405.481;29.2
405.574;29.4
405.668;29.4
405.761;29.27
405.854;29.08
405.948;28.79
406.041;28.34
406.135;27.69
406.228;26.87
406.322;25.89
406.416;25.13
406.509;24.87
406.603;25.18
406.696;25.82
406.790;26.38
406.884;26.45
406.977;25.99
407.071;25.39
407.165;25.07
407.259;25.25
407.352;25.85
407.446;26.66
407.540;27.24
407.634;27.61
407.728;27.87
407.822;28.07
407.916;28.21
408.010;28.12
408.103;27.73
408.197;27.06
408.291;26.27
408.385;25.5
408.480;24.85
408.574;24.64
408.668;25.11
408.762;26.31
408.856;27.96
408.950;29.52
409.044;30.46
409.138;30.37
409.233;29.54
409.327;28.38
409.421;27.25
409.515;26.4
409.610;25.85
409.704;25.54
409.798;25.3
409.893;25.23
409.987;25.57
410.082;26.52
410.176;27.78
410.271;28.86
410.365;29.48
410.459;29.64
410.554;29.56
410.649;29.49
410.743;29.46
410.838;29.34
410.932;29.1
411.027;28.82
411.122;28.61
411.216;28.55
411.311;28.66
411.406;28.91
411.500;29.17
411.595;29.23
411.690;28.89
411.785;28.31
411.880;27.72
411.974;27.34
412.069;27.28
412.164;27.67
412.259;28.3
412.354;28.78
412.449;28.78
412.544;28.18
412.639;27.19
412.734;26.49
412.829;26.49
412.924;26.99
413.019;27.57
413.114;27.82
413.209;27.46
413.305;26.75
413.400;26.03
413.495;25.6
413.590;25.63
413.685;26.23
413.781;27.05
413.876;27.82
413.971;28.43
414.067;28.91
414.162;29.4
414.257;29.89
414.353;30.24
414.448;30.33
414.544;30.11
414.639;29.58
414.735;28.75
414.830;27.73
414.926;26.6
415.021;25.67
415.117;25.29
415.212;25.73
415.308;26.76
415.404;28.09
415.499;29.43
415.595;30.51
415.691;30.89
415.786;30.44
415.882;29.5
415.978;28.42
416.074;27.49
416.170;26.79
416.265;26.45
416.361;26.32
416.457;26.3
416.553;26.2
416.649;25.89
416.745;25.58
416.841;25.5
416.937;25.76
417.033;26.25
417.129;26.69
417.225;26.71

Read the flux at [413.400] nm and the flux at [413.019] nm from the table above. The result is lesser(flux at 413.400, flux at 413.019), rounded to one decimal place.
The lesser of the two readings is 26.0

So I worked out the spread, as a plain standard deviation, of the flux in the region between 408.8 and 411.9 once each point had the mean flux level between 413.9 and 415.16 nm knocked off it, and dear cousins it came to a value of 1.5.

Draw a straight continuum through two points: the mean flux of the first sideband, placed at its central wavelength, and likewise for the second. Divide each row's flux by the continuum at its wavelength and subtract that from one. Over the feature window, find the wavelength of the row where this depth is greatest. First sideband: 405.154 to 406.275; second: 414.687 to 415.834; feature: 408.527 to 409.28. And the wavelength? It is 408.574 nm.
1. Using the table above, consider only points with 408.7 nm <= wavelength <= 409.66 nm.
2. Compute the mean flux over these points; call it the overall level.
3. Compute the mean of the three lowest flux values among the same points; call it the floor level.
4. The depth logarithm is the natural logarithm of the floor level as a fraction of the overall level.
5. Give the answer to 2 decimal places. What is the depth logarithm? -0.07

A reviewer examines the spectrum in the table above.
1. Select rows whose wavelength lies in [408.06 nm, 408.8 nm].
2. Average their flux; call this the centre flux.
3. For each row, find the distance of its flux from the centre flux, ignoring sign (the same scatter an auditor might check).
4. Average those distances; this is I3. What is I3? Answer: 0.91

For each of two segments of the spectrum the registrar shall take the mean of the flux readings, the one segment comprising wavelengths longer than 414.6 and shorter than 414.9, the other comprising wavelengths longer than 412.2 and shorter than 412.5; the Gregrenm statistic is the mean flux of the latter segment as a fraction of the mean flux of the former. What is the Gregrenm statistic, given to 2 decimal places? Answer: 1.00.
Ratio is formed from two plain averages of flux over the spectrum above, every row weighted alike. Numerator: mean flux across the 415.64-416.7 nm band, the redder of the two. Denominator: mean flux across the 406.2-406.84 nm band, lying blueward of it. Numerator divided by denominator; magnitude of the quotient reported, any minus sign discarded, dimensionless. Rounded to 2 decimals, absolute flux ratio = 1.08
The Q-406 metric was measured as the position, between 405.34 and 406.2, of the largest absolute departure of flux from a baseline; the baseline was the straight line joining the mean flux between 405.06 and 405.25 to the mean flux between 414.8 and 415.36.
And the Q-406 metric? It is 405.668 nm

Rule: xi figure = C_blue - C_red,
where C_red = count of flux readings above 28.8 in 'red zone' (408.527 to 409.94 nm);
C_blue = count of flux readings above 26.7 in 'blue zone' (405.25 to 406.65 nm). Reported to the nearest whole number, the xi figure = 7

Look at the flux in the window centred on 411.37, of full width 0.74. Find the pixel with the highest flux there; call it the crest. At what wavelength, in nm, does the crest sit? 411.595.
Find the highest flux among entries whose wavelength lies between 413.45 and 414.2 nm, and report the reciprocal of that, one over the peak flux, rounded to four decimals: 0.0340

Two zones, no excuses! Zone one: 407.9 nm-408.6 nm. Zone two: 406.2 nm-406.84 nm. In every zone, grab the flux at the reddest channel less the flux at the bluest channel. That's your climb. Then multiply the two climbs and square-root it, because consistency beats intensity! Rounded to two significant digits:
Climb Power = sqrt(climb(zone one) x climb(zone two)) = 1.3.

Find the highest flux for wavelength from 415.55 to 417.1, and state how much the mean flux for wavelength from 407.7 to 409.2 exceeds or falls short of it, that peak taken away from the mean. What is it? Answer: -3.5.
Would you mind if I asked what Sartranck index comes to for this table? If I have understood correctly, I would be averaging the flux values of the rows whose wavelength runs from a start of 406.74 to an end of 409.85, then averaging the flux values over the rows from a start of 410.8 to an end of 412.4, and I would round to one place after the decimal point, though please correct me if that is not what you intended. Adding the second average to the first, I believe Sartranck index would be 55.4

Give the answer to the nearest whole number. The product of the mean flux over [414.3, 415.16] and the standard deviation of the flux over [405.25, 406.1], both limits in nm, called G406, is 13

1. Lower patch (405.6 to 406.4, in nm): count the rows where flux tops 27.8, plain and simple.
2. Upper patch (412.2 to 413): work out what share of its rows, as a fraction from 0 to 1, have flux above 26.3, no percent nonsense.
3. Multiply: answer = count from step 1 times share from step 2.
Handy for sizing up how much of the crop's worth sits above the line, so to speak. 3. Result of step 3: 5.0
